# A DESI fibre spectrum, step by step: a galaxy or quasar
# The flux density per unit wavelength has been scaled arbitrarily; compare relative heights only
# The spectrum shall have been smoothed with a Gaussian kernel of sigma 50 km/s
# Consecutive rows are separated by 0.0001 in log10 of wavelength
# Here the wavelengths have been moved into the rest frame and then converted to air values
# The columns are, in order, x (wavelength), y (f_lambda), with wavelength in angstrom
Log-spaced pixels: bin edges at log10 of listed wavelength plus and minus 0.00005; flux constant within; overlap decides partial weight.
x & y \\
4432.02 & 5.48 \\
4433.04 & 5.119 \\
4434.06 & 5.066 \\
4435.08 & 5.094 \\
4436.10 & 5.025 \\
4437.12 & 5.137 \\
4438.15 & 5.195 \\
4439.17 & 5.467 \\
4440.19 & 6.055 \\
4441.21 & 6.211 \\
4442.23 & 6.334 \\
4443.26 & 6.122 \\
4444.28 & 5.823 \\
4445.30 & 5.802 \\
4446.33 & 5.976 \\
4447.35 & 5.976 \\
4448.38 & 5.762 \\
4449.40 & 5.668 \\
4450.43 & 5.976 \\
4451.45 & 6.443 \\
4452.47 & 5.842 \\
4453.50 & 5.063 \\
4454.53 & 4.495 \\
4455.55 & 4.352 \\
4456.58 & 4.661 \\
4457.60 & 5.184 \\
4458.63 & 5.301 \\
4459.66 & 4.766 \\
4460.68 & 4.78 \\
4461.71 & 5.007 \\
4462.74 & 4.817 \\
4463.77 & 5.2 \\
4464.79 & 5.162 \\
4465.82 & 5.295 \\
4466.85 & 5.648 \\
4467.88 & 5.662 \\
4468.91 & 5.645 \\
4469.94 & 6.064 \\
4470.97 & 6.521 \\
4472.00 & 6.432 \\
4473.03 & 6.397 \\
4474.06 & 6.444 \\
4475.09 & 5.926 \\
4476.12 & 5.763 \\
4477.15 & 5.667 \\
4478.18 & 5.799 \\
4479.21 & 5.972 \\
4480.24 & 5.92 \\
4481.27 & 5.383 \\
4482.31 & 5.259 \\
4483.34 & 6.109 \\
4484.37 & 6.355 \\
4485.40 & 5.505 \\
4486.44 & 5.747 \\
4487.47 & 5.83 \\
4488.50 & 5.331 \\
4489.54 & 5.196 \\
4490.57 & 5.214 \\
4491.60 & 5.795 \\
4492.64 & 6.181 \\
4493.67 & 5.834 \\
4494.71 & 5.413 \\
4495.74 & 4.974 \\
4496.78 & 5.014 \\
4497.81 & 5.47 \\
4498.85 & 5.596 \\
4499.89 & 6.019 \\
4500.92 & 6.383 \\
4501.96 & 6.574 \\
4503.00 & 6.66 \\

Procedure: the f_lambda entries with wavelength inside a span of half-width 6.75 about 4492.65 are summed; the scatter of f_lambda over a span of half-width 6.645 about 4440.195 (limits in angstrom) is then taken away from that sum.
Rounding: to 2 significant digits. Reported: 71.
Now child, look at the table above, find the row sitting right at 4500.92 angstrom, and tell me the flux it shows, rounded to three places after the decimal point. 6.383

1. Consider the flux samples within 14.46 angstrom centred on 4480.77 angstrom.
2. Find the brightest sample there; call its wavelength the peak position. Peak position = 4474.06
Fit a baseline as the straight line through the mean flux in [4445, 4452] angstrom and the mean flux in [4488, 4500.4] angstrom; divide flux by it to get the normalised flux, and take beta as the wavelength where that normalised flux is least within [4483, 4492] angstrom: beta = 4489.54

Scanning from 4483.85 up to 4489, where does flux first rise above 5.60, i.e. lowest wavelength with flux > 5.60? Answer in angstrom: 4484.37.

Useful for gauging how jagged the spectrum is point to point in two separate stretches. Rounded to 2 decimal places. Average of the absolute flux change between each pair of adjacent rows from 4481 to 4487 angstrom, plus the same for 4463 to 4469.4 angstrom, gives 0.57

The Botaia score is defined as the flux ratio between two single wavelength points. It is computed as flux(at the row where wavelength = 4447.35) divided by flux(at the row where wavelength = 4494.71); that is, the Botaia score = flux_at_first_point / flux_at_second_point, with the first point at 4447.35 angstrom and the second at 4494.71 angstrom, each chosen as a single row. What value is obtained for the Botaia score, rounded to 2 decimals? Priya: 1.10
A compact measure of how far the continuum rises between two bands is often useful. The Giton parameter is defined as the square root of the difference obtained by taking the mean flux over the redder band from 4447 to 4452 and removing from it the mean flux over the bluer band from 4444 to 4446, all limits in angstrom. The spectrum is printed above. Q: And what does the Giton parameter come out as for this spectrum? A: 0.39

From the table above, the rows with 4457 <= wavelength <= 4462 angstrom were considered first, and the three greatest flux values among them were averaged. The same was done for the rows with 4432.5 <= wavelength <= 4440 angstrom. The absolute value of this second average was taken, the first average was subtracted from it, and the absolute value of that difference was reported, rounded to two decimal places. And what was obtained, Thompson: 0.10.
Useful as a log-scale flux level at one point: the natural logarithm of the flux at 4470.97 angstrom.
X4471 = 1.88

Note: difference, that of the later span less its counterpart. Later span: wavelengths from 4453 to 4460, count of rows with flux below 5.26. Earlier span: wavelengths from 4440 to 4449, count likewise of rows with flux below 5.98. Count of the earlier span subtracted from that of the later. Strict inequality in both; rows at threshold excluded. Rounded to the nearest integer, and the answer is 1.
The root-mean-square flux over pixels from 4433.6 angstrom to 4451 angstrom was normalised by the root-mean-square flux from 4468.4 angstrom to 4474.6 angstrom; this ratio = 0.911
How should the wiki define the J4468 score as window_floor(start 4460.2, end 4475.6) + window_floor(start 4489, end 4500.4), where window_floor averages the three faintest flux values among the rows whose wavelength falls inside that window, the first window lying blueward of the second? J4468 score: 9.93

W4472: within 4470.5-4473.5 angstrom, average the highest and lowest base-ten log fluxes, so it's 0.810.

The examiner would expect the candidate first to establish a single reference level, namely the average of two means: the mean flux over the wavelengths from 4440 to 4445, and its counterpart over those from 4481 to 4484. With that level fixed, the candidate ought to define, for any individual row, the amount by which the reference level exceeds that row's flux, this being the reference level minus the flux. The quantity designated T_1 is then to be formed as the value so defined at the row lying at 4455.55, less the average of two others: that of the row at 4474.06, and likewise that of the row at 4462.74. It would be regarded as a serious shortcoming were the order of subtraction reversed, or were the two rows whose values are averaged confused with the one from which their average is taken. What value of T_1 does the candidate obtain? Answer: 1.3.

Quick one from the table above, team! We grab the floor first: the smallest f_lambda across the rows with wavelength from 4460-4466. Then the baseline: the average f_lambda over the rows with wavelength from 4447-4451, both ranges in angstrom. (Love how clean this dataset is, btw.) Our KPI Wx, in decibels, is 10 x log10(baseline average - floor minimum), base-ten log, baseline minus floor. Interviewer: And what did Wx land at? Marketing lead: 0.3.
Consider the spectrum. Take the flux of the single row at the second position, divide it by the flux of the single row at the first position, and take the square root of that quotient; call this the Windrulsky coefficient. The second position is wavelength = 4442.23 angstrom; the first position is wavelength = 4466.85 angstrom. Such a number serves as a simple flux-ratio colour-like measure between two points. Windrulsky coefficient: 1.06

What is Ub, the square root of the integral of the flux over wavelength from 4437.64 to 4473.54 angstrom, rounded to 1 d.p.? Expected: 14.1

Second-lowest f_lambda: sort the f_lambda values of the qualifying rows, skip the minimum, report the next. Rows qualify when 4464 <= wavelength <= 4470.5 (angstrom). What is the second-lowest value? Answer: 5.295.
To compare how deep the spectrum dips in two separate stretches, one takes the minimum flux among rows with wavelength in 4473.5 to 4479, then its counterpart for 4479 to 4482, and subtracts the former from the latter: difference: -0.3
